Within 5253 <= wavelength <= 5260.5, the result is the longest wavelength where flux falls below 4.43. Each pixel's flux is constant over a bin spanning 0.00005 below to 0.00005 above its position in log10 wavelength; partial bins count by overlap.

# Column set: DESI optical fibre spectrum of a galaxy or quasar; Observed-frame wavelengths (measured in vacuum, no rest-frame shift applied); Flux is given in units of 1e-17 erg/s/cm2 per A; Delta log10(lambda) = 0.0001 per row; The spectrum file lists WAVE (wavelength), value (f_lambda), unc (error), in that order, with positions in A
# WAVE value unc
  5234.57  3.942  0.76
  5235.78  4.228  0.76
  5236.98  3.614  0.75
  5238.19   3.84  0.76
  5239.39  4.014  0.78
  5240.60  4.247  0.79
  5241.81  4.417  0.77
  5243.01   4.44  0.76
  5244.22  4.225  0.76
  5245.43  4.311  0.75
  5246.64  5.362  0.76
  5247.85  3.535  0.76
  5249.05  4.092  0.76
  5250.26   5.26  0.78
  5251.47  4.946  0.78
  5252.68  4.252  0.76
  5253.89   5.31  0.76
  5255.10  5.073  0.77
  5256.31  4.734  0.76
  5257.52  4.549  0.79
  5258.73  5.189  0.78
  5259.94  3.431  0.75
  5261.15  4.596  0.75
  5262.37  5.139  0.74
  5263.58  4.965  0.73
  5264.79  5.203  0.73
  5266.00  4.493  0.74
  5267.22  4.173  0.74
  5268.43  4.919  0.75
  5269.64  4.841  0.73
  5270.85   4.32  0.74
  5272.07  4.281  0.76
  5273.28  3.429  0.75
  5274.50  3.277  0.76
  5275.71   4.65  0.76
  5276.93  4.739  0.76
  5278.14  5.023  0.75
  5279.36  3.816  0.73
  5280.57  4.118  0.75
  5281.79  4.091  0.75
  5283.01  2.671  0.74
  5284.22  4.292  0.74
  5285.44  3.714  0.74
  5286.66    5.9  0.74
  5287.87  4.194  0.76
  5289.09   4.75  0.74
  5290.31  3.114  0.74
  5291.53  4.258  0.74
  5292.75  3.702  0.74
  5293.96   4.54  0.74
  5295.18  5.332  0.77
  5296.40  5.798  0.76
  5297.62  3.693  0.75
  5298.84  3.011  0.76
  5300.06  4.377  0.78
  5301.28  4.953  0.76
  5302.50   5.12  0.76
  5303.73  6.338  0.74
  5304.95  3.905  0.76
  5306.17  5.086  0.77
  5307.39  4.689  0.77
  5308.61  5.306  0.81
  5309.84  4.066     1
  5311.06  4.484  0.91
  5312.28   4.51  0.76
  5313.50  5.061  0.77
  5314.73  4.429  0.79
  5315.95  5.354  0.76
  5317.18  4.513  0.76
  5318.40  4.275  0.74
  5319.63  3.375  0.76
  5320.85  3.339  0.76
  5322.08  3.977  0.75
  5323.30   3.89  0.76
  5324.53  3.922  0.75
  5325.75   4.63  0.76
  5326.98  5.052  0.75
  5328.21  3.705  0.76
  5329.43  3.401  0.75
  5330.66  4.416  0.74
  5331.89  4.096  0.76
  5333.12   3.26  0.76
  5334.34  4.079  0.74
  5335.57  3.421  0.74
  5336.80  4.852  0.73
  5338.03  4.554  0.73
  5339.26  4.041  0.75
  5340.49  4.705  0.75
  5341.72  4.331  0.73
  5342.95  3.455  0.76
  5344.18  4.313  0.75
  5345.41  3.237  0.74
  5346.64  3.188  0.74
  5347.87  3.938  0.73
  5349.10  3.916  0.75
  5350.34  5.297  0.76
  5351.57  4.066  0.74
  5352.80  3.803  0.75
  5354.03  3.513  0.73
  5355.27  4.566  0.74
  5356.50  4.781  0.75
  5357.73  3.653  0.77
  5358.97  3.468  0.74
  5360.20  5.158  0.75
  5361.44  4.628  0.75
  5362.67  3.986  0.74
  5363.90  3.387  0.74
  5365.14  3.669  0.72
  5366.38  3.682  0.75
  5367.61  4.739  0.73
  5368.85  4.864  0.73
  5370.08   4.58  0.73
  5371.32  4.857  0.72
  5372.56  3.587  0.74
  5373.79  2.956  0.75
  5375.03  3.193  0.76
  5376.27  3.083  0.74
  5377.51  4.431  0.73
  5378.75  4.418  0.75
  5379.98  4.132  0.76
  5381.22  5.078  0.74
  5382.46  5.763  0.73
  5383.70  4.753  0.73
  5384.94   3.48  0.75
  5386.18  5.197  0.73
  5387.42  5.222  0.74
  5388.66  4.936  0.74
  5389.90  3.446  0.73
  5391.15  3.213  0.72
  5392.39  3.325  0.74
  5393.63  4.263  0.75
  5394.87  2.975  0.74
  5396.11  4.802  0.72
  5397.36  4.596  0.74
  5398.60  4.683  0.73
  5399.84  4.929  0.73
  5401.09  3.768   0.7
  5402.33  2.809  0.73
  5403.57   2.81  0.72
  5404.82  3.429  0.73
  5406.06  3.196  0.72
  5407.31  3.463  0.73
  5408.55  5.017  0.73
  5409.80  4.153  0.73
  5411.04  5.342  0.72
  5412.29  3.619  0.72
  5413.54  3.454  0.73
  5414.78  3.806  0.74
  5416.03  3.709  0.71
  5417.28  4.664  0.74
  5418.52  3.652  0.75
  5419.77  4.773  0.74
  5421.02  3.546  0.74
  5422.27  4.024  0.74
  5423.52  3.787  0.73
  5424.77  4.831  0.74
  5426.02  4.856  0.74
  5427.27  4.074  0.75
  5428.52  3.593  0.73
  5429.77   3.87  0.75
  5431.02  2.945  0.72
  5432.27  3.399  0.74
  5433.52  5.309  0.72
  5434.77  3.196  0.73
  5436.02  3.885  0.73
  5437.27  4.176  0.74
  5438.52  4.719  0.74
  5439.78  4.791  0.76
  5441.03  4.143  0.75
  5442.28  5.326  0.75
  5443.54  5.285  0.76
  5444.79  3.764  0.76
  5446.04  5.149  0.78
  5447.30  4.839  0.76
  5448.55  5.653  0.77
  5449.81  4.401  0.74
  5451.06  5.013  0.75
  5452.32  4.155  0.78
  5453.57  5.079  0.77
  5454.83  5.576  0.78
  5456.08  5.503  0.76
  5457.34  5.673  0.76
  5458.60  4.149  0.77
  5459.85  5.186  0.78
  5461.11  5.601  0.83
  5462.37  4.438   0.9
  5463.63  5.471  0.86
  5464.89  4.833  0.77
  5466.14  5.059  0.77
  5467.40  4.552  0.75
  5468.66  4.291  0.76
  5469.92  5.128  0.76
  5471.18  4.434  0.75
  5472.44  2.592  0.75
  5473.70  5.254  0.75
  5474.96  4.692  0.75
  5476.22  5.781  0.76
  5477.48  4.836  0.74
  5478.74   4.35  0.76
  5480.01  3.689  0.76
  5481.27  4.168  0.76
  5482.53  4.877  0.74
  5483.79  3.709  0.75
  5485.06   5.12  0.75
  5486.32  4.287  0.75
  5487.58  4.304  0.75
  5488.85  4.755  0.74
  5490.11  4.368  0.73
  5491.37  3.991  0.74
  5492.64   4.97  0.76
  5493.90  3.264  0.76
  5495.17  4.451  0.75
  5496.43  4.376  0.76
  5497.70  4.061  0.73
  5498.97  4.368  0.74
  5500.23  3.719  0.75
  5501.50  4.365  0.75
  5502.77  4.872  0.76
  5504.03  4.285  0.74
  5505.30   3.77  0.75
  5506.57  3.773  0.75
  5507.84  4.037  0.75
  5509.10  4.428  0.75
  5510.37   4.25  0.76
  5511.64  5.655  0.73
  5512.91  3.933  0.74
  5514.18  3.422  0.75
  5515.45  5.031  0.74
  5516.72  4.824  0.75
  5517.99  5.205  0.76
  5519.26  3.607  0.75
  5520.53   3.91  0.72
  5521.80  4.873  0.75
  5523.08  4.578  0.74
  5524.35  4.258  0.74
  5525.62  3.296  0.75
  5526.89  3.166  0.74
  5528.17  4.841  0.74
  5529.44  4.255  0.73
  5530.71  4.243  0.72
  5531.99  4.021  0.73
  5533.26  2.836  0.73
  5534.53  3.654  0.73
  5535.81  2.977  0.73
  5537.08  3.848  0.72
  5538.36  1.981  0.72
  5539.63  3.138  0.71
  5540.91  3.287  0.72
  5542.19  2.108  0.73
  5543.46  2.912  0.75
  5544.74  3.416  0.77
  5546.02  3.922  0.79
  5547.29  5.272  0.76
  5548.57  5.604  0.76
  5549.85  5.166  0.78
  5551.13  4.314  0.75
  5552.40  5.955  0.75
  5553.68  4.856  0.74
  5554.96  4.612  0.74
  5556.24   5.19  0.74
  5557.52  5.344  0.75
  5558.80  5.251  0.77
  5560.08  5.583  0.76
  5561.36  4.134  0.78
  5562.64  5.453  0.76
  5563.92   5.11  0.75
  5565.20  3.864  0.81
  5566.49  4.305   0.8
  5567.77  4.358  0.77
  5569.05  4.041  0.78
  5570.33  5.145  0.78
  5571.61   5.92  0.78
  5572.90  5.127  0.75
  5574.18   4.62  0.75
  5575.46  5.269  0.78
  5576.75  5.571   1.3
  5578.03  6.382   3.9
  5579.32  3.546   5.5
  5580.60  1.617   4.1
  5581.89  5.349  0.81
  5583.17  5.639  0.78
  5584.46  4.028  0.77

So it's 5259.94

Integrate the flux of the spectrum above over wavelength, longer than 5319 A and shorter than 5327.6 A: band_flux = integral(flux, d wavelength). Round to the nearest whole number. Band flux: 35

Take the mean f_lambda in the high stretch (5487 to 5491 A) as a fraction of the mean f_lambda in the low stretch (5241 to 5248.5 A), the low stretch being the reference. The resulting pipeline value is 1.02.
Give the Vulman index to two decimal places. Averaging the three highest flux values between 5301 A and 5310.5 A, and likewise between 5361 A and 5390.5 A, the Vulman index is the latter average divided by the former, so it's 0.97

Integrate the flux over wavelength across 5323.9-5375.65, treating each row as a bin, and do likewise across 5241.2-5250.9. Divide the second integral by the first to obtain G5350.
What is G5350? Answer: 0.2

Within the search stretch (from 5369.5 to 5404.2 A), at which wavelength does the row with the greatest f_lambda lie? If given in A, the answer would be 5382.46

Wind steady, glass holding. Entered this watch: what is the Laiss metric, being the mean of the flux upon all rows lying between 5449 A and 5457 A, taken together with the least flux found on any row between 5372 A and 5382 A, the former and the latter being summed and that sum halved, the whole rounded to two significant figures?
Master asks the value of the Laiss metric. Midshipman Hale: 4.0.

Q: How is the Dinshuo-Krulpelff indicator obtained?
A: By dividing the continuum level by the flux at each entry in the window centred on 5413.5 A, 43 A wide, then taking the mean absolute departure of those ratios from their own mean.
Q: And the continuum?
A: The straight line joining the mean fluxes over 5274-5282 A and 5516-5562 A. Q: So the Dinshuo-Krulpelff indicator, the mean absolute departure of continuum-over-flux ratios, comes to 0.167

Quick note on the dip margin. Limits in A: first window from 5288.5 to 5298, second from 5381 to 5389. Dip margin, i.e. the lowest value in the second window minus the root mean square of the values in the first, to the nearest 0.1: -1.0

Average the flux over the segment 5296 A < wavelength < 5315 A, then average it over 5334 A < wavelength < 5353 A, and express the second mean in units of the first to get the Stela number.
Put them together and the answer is 0.87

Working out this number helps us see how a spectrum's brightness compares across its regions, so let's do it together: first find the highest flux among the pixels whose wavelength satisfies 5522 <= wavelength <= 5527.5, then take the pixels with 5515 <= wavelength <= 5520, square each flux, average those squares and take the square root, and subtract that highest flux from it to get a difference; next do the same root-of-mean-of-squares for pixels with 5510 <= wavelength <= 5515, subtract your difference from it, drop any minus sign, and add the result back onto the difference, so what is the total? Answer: 4.4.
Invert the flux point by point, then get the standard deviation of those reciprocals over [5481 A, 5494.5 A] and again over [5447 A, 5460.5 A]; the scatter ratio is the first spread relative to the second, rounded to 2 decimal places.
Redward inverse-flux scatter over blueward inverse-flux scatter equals 1.34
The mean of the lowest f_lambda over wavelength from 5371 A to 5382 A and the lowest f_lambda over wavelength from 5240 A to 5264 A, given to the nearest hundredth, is 3.19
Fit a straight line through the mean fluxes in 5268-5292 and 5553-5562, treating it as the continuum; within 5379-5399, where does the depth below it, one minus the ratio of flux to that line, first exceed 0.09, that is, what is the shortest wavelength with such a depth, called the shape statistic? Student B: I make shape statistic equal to 5384.94 A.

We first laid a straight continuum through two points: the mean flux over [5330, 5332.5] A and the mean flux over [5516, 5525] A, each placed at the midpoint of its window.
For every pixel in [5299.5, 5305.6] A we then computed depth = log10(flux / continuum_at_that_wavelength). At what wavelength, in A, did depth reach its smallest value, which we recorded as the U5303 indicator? 5304.95 A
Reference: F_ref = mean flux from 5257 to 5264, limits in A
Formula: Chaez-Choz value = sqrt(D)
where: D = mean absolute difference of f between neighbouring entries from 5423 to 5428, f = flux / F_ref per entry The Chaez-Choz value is 0.36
